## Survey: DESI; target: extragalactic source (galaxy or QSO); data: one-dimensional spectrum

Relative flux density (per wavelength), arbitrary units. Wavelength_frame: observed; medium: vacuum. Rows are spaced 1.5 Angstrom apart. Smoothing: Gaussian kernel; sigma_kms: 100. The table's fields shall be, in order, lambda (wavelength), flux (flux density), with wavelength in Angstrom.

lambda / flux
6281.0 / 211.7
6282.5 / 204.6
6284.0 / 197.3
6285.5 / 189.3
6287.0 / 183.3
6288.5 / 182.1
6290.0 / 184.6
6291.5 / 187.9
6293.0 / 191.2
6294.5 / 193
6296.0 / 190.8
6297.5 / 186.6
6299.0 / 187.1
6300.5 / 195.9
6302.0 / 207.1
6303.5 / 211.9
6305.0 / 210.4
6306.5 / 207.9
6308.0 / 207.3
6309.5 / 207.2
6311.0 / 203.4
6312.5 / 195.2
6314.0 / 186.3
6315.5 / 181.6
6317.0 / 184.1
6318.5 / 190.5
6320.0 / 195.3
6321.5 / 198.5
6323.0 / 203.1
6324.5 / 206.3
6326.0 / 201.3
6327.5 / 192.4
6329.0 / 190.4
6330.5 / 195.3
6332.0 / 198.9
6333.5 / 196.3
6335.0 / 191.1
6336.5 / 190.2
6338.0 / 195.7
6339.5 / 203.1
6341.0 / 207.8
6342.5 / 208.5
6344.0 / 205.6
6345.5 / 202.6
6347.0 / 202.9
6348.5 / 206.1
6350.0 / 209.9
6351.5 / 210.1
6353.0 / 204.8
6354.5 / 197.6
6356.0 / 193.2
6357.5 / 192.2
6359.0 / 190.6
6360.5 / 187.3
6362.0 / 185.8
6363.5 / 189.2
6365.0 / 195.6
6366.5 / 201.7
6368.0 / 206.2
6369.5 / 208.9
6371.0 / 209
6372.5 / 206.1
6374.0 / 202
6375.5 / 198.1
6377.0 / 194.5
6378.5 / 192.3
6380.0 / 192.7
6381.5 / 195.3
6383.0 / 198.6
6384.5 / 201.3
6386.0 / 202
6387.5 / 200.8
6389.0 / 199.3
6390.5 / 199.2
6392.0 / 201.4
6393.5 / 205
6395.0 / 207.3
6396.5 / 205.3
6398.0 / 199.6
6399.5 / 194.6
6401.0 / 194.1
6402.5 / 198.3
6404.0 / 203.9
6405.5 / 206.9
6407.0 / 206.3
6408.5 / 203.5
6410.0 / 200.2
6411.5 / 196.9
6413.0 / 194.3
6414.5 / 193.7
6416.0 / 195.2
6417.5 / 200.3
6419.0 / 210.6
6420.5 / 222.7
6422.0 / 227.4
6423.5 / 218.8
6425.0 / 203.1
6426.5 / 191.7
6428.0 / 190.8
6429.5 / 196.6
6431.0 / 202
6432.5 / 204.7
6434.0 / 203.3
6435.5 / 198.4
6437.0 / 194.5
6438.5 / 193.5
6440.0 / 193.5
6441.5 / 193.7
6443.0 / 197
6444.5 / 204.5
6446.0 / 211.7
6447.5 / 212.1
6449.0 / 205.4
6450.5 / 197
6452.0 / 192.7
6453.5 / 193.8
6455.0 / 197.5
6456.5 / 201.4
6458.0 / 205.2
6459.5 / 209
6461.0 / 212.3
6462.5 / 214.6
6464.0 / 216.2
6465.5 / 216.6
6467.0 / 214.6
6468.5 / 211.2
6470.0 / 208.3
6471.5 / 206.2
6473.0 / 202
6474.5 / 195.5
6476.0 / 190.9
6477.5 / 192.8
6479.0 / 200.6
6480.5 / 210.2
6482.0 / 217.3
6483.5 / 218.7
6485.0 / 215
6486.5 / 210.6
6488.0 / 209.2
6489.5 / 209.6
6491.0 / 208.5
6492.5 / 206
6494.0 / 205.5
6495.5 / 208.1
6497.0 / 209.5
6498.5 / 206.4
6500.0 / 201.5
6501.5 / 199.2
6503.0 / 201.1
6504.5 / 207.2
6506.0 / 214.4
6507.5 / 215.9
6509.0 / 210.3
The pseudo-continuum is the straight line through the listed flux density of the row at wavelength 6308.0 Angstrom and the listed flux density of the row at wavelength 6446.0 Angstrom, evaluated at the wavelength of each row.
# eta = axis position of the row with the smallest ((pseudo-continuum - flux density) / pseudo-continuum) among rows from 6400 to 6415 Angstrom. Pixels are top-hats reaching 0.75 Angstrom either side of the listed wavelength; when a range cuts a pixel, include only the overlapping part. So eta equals 6405.5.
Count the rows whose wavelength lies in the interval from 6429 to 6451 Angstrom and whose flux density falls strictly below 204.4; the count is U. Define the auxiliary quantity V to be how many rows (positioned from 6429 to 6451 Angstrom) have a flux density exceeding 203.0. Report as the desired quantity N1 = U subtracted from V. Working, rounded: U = 10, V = 6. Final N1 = -4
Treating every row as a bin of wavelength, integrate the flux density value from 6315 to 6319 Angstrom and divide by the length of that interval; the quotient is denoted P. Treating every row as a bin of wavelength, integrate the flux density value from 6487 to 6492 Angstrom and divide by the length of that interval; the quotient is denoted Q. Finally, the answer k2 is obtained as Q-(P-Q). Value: 233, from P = 185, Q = 209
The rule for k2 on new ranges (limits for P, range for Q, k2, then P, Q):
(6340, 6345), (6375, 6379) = 183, 207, 195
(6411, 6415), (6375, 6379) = 195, 195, 195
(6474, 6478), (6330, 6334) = 201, 193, 197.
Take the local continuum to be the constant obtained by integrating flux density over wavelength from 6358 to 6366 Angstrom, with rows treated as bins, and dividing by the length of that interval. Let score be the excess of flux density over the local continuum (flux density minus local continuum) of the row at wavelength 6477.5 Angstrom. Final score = 3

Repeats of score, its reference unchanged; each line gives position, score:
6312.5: 5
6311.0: 13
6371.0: 19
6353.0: 15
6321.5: 8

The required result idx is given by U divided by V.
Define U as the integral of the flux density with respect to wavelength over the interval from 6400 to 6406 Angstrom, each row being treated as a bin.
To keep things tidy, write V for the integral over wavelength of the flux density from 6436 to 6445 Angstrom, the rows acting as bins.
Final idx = 0.7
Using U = 1202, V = 1764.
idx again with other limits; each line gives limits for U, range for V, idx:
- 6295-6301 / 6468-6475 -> 0.8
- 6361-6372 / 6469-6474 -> 2.1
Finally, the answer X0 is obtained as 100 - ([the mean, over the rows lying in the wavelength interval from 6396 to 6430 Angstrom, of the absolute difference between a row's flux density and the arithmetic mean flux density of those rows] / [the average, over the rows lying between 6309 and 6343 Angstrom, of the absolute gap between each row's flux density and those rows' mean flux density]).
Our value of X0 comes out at 98.82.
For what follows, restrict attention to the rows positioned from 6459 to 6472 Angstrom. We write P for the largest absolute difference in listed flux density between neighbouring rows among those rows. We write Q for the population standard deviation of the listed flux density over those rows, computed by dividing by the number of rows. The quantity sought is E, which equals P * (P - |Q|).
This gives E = 0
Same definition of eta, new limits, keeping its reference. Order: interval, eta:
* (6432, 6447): 6446.0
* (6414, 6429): 6422.0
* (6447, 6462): 6447.5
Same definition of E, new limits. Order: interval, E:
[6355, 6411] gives 2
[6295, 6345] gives 32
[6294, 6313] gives 27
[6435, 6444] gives 8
